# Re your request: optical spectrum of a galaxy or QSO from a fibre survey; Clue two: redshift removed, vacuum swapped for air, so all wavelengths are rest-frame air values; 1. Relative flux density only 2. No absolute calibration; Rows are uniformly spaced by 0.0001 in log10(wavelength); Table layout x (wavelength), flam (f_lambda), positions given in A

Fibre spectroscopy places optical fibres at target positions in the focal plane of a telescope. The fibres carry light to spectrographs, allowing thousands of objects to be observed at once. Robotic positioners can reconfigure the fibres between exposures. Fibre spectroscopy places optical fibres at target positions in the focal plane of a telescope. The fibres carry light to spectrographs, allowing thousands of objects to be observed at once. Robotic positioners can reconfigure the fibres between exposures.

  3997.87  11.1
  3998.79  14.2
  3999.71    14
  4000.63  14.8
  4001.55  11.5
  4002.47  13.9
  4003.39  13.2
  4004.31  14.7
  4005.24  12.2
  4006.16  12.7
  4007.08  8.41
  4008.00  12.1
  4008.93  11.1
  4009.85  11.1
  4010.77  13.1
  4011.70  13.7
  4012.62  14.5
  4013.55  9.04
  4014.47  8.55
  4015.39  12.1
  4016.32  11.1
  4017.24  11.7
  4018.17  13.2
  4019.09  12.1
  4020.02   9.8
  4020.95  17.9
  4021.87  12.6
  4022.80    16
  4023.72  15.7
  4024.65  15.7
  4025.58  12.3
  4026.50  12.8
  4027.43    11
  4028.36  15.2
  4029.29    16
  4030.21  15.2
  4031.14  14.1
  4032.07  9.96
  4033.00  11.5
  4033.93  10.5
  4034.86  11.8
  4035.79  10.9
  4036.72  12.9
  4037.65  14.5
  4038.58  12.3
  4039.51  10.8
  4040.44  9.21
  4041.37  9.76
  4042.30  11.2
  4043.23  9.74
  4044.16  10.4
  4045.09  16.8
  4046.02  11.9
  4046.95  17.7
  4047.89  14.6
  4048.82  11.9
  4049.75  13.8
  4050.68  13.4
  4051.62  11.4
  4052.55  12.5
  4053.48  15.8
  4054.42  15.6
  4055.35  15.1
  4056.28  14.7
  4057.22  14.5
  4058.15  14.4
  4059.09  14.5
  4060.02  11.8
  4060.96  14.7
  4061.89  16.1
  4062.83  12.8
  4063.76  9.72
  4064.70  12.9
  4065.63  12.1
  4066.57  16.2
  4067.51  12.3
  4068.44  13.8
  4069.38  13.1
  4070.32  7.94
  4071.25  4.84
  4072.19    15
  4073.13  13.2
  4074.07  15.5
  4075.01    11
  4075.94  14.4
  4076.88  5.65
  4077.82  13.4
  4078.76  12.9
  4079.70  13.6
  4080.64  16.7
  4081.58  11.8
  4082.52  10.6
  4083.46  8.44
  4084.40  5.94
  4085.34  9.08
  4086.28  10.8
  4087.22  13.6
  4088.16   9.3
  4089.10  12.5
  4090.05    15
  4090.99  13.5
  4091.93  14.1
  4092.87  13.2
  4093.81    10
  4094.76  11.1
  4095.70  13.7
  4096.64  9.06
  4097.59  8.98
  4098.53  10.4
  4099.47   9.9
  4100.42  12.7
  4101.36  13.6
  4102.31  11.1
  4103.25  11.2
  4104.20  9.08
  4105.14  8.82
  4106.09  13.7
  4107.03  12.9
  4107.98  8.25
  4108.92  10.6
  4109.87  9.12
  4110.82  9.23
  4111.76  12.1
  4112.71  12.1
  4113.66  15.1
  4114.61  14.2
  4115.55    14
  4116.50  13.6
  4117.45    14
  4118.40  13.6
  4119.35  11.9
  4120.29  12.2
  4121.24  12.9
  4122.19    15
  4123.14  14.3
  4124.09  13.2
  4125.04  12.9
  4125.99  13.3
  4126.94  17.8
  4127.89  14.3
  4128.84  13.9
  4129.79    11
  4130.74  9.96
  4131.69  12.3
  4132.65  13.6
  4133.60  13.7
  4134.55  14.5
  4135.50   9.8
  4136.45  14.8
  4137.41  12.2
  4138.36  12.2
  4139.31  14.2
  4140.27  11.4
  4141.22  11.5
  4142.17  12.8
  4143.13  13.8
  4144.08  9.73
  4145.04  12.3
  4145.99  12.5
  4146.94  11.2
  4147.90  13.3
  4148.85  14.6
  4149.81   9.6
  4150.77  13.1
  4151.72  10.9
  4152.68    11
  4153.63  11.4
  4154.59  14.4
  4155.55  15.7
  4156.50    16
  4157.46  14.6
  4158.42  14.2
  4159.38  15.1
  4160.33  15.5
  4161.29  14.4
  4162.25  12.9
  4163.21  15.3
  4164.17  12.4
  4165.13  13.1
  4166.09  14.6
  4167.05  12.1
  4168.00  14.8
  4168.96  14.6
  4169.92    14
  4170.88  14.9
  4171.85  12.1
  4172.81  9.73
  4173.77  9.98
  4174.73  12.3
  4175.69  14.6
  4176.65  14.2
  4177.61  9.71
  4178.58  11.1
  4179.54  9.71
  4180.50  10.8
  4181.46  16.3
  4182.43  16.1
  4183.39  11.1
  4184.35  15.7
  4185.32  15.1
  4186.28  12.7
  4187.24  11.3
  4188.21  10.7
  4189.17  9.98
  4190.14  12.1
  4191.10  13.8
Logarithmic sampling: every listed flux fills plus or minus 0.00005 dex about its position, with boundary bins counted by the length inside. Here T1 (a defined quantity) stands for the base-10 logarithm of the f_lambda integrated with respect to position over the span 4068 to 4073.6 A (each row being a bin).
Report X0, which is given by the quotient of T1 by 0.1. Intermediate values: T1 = 5.7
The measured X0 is 57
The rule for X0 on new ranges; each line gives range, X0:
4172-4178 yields 64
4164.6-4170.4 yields 66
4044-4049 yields 57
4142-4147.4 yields 58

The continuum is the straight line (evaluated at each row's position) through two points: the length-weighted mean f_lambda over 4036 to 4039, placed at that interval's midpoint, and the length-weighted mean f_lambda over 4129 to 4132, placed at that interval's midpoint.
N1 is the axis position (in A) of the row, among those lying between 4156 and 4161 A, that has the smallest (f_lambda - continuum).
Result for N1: 4158.42 A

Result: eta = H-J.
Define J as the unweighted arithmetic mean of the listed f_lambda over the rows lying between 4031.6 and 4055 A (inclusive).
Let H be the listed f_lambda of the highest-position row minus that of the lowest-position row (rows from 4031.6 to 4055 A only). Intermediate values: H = 6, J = 12.4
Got -6.8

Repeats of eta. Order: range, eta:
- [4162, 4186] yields -10.9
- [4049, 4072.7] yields -12.0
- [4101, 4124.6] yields -12.6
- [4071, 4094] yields -6.6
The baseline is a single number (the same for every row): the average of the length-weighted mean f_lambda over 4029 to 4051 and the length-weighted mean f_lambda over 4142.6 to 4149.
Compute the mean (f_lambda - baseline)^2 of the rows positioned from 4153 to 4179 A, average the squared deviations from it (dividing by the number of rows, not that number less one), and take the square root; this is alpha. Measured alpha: 3.4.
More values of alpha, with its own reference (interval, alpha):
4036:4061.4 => 6.1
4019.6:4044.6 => 6.2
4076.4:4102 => 11.5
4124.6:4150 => 5.5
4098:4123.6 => 4.6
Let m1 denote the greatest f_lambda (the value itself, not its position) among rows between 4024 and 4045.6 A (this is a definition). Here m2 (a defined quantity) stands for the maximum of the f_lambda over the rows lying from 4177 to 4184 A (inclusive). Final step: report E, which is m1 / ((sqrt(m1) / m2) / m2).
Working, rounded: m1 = 16.8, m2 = 16.3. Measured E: 1089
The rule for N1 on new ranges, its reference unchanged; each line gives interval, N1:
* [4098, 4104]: 4099.47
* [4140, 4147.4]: 4144.08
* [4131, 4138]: 4135.50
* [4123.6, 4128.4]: 4125.04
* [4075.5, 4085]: 4076.88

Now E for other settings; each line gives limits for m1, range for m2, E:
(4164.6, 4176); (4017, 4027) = 1237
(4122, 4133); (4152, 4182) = 1121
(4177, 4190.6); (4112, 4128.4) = 1279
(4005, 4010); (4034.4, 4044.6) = 749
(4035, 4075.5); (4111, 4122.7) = 959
